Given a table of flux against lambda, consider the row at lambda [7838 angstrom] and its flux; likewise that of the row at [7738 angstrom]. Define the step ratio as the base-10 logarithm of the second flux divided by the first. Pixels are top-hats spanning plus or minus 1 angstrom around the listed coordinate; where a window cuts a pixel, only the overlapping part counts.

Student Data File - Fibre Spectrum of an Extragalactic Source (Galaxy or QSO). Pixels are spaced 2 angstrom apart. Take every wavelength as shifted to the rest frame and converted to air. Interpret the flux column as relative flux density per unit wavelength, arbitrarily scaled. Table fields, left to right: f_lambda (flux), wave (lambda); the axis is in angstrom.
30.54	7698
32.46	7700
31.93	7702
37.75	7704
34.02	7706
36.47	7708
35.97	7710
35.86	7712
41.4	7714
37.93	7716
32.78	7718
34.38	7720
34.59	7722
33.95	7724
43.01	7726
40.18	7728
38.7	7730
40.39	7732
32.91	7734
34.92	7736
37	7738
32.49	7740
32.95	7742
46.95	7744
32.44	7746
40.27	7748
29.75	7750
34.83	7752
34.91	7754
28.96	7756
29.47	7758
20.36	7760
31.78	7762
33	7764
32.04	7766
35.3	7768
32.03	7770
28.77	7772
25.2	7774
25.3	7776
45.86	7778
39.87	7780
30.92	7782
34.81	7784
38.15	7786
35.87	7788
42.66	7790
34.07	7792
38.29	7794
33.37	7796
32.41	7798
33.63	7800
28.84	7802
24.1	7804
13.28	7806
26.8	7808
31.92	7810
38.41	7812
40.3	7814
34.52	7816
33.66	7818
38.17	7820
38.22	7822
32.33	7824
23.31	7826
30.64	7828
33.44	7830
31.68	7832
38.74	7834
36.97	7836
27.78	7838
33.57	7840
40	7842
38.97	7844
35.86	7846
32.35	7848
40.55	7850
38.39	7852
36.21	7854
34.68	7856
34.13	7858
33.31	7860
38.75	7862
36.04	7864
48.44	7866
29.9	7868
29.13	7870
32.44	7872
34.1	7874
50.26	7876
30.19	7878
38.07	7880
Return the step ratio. 0.12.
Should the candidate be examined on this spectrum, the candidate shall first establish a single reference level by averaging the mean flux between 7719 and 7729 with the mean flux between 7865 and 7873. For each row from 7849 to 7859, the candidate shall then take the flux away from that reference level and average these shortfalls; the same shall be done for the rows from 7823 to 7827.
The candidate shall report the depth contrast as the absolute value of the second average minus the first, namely 9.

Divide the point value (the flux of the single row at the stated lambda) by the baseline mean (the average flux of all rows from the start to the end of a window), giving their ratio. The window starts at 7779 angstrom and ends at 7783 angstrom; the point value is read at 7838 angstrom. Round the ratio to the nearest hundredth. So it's 0.78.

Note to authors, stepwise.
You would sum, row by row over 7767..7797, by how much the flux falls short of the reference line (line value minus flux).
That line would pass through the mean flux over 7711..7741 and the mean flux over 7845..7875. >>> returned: 23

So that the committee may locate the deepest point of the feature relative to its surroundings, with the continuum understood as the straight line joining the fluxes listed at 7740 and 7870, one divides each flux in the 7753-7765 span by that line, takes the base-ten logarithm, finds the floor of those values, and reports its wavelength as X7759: 7760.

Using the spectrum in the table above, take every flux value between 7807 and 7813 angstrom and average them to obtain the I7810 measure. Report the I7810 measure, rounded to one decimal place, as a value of 32.4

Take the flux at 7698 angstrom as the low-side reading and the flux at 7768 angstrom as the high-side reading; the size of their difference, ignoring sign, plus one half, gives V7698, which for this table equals 5.3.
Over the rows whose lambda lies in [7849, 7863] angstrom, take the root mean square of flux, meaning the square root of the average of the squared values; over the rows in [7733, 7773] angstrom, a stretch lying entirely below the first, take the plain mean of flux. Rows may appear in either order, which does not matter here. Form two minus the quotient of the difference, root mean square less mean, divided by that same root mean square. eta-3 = 1.90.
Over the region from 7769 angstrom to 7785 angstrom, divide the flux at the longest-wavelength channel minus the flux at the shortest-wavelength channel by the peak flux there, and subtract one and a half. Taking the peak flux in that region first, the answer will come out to -1.44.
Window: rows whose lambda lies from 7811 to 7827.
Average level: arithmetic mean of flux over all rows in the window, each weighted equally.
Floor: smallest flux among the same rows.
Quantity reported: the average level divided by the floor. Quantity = 1.50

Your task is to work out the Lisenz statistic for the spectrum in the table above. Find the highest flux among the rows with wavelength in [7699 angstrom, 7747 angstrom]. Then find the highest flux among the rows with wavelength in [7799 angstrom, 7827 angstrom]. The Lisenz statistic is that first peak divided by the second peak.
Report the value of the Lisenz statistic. 1.17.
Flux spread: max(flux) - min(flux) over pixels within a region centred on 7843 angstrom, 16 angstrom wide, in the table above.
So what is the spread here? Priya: 13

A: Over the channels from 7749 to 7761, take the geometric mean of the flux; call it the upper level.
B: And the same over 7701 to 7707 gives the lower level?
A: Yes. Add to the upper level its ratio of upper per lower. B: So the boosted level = 30.1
